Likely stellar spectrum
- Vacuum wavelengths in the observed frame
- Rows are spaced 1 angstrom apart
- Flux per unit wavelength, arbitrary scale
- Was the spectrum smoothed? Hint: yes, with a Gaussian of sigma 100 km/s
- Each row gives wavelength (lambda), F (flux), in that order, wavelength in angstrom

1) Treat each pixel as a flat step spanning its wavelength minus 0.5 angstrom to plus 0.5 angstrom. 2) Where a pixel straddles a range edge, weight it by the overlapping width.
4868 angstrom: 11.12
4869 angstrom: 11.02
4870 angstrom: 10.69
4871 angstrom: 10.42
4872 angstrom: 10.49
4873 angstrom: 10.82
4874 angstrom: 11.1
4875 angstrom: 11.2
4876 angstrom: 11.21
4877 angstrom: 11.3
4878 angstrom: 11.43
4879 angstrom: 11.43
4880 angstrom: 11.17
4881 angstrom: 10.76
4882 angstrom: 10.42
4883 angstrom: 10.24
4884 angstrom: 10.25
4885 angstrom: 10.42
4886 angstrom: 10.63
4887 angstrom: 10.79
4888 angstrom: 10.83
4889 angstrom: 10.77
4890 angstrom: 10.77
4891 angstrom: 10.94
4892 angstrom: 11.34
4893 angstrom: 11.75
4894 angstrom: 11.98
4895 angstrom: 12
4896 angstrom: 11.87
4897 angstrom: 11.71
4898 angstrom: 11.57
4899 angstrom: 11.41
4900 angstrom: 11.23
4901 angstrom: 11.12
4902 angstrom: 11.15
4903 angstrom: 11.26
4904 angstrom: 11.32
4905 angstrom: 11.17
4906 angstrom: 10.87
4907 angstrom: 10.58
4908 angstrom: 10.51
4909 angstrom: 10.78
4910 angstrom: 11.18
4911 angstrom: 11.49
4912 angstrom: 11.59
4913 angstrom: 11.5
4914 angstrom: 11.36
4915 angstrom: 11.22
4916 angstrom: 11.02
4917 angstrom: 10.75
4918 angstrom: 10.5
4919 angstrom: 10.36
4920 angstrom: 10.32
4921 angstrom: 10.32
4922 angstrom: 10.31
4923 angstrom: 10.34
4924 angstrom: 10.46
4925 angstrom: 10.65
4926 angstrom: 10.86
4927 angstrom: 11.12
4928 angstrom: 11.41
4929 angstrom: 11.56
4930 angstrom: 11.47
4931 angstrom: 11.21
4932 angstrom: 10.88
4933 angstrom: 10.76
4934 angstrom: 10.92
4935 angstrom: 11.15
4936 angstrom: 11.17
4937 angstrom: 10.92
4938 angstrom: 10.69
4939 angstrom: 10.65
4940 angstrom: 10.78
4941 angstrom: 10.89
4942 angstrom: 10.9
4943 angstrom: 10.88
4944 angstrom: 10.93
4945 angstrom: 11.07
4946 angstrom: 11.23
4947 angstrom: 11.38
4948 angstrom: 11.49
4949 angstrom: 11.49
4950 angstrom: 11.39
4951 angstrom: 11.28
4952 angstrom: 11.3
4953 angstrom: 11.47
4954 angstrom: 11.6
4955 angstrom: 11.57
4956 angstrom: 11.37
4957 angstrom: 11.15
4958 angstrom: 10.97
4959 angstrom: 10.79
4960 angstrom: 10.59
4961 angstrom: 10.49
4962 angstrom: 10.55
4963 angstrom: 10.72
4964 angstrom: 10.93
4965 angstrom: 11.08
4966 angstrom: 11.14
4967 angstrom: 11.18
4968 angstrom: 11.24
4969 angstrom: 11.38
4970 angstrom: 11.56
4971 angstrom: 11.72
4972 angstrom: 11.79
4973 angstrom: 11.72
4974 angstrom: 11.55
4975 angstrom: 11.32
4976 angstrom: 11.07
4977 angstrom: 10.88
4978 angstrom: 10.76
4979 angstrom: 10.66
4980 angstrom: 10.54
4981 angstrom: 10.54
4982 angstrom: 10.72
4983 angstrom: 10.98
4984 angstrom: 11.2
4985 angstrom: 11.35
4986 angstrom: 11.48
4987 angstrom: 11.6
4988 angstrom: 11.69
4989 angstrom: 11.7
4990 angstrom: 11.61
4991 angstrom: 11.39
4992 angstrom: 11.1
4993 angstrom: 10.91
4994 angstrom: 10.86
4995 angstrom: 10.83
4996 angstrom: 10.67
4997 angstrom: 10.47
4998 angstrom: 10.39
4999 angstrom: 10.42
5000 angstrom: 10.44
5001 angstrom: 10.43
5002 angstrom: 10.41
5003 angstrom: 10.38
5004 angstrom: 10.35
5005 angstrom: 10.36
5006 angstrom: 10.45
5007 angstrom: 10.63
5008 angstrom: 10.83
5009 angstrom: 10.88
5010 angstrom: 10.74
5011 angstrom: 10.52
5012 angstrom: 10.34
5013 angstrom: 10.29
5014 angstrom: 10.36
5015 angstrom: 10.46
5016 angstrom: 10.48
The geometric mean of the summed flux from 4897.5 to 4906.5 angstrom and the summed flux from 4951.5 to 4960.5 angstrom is 101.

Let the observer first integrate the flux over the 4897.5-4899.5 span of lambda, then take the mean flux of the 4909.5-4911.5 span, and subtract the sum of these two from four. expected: -30.3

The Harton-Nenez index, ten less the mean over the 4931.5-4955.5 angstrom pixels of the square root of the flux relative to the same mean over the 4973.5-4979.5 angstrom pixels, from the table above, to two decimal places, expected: 9.00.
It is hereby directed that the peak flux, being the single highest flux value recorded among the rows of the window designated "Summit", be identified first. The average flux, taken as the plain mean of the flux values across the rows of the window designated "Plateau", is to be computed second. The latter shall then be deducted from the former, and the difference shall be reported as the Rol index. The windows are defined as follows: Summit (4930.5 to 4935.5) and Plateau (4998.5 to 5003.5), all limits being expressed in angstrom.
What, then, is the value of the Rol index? 0.8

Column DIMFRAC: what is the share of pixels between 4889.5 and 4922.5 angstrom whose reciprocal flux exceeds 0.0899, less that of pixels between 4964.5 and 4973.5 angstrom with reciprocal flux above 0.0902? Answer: 0.31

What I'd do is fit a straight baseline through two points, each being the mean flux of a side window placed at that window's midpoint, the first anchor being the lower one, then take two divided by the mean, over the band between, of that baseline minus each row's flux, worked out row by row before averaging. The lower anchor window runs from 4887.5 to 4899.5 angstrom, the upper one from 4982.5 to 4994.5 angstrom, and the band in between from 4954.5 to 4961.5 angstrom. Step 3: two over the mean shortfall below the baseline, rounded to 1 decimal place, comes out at 5.5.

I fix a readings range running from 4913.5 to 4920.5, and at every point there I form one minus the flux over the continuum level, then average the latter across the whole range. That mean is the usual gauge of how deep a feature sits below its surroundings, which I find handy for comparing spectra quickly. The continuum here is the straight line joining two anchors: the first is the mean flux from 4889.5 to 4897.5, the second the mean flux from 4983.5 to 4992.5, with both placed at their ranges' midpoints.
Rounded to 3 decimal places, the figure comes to 0.064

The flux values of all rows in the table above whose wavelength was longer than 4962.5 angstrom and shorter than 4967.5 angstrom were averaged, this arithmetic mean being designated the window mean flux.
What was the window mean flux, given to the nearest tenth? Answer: 11.0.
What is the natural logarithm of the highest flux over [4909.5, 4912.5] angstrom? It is 2.45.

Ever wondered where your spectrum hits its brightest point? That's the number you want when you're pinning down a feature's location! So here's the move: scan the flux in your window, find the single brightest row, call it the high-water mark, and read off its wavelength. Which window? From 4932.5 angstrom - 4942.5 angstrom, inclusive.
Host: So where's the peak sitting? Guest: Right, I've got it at 4936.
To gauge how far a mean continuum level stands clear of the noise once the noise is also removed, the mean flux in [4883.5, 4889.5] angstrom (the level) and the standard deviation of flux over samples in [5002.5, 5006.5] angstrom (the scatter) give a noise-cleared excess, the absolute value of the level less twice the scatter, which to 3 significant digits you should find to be 10.5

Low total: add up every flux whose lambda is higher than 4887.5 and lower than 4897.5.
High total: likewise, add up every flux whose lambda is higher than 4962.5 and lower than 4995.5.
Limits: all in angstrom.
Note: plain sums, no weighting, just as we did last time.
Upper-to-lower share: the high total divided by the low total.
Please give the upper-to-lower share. 3.2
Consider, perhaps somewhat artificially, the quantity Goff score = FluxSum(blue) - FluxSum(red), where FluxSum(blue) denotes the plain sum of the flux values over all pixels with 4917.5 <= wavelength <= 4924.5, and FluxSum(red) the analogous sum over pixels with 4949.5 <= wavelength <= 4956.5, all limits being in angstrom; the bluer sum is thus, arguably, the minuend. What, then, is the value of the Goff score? -7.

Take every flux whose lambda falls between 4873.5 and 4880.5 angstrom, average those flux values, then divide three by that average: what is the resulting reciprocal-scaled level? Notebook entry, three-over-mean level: 0.266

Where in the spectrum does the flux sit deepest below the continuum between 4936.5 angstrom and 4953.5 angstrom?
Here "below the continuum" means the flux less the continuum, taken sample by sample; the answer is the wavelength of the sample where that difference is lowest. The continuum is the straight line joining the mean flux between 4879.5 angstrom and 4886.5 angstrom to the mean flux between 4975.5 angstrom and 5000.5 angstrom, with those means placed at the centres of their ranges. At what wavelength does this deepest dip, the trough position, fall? 4939 angstrom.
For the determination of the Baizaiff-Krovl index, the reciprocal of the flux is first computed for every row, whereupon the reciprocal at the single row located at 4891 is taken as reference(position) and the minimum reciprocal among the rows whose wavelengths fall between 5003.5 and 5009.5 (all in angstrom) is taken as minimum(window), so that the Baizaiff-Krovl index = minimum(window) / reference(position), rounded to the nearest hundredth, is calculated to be 1.01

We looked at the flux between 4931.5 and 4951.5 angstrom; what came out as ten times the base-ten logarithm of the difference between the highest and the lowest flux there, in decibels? -0.8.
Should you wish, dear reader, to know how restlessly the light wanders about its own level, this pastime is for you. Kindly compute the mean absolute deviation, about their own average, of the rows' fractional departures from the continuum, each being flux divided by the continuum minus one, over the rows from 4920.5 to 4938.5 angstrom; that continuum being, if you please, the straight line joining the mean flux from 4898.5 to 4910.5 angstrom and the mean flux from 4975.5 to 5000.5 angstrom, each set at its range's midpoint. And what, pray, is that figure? 0.029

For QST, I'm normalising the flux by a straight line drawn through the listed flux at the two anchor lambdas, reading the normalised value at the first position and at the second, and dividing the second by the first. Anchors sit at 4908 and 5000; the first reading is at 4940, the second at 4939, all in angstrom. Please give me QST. 0.99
